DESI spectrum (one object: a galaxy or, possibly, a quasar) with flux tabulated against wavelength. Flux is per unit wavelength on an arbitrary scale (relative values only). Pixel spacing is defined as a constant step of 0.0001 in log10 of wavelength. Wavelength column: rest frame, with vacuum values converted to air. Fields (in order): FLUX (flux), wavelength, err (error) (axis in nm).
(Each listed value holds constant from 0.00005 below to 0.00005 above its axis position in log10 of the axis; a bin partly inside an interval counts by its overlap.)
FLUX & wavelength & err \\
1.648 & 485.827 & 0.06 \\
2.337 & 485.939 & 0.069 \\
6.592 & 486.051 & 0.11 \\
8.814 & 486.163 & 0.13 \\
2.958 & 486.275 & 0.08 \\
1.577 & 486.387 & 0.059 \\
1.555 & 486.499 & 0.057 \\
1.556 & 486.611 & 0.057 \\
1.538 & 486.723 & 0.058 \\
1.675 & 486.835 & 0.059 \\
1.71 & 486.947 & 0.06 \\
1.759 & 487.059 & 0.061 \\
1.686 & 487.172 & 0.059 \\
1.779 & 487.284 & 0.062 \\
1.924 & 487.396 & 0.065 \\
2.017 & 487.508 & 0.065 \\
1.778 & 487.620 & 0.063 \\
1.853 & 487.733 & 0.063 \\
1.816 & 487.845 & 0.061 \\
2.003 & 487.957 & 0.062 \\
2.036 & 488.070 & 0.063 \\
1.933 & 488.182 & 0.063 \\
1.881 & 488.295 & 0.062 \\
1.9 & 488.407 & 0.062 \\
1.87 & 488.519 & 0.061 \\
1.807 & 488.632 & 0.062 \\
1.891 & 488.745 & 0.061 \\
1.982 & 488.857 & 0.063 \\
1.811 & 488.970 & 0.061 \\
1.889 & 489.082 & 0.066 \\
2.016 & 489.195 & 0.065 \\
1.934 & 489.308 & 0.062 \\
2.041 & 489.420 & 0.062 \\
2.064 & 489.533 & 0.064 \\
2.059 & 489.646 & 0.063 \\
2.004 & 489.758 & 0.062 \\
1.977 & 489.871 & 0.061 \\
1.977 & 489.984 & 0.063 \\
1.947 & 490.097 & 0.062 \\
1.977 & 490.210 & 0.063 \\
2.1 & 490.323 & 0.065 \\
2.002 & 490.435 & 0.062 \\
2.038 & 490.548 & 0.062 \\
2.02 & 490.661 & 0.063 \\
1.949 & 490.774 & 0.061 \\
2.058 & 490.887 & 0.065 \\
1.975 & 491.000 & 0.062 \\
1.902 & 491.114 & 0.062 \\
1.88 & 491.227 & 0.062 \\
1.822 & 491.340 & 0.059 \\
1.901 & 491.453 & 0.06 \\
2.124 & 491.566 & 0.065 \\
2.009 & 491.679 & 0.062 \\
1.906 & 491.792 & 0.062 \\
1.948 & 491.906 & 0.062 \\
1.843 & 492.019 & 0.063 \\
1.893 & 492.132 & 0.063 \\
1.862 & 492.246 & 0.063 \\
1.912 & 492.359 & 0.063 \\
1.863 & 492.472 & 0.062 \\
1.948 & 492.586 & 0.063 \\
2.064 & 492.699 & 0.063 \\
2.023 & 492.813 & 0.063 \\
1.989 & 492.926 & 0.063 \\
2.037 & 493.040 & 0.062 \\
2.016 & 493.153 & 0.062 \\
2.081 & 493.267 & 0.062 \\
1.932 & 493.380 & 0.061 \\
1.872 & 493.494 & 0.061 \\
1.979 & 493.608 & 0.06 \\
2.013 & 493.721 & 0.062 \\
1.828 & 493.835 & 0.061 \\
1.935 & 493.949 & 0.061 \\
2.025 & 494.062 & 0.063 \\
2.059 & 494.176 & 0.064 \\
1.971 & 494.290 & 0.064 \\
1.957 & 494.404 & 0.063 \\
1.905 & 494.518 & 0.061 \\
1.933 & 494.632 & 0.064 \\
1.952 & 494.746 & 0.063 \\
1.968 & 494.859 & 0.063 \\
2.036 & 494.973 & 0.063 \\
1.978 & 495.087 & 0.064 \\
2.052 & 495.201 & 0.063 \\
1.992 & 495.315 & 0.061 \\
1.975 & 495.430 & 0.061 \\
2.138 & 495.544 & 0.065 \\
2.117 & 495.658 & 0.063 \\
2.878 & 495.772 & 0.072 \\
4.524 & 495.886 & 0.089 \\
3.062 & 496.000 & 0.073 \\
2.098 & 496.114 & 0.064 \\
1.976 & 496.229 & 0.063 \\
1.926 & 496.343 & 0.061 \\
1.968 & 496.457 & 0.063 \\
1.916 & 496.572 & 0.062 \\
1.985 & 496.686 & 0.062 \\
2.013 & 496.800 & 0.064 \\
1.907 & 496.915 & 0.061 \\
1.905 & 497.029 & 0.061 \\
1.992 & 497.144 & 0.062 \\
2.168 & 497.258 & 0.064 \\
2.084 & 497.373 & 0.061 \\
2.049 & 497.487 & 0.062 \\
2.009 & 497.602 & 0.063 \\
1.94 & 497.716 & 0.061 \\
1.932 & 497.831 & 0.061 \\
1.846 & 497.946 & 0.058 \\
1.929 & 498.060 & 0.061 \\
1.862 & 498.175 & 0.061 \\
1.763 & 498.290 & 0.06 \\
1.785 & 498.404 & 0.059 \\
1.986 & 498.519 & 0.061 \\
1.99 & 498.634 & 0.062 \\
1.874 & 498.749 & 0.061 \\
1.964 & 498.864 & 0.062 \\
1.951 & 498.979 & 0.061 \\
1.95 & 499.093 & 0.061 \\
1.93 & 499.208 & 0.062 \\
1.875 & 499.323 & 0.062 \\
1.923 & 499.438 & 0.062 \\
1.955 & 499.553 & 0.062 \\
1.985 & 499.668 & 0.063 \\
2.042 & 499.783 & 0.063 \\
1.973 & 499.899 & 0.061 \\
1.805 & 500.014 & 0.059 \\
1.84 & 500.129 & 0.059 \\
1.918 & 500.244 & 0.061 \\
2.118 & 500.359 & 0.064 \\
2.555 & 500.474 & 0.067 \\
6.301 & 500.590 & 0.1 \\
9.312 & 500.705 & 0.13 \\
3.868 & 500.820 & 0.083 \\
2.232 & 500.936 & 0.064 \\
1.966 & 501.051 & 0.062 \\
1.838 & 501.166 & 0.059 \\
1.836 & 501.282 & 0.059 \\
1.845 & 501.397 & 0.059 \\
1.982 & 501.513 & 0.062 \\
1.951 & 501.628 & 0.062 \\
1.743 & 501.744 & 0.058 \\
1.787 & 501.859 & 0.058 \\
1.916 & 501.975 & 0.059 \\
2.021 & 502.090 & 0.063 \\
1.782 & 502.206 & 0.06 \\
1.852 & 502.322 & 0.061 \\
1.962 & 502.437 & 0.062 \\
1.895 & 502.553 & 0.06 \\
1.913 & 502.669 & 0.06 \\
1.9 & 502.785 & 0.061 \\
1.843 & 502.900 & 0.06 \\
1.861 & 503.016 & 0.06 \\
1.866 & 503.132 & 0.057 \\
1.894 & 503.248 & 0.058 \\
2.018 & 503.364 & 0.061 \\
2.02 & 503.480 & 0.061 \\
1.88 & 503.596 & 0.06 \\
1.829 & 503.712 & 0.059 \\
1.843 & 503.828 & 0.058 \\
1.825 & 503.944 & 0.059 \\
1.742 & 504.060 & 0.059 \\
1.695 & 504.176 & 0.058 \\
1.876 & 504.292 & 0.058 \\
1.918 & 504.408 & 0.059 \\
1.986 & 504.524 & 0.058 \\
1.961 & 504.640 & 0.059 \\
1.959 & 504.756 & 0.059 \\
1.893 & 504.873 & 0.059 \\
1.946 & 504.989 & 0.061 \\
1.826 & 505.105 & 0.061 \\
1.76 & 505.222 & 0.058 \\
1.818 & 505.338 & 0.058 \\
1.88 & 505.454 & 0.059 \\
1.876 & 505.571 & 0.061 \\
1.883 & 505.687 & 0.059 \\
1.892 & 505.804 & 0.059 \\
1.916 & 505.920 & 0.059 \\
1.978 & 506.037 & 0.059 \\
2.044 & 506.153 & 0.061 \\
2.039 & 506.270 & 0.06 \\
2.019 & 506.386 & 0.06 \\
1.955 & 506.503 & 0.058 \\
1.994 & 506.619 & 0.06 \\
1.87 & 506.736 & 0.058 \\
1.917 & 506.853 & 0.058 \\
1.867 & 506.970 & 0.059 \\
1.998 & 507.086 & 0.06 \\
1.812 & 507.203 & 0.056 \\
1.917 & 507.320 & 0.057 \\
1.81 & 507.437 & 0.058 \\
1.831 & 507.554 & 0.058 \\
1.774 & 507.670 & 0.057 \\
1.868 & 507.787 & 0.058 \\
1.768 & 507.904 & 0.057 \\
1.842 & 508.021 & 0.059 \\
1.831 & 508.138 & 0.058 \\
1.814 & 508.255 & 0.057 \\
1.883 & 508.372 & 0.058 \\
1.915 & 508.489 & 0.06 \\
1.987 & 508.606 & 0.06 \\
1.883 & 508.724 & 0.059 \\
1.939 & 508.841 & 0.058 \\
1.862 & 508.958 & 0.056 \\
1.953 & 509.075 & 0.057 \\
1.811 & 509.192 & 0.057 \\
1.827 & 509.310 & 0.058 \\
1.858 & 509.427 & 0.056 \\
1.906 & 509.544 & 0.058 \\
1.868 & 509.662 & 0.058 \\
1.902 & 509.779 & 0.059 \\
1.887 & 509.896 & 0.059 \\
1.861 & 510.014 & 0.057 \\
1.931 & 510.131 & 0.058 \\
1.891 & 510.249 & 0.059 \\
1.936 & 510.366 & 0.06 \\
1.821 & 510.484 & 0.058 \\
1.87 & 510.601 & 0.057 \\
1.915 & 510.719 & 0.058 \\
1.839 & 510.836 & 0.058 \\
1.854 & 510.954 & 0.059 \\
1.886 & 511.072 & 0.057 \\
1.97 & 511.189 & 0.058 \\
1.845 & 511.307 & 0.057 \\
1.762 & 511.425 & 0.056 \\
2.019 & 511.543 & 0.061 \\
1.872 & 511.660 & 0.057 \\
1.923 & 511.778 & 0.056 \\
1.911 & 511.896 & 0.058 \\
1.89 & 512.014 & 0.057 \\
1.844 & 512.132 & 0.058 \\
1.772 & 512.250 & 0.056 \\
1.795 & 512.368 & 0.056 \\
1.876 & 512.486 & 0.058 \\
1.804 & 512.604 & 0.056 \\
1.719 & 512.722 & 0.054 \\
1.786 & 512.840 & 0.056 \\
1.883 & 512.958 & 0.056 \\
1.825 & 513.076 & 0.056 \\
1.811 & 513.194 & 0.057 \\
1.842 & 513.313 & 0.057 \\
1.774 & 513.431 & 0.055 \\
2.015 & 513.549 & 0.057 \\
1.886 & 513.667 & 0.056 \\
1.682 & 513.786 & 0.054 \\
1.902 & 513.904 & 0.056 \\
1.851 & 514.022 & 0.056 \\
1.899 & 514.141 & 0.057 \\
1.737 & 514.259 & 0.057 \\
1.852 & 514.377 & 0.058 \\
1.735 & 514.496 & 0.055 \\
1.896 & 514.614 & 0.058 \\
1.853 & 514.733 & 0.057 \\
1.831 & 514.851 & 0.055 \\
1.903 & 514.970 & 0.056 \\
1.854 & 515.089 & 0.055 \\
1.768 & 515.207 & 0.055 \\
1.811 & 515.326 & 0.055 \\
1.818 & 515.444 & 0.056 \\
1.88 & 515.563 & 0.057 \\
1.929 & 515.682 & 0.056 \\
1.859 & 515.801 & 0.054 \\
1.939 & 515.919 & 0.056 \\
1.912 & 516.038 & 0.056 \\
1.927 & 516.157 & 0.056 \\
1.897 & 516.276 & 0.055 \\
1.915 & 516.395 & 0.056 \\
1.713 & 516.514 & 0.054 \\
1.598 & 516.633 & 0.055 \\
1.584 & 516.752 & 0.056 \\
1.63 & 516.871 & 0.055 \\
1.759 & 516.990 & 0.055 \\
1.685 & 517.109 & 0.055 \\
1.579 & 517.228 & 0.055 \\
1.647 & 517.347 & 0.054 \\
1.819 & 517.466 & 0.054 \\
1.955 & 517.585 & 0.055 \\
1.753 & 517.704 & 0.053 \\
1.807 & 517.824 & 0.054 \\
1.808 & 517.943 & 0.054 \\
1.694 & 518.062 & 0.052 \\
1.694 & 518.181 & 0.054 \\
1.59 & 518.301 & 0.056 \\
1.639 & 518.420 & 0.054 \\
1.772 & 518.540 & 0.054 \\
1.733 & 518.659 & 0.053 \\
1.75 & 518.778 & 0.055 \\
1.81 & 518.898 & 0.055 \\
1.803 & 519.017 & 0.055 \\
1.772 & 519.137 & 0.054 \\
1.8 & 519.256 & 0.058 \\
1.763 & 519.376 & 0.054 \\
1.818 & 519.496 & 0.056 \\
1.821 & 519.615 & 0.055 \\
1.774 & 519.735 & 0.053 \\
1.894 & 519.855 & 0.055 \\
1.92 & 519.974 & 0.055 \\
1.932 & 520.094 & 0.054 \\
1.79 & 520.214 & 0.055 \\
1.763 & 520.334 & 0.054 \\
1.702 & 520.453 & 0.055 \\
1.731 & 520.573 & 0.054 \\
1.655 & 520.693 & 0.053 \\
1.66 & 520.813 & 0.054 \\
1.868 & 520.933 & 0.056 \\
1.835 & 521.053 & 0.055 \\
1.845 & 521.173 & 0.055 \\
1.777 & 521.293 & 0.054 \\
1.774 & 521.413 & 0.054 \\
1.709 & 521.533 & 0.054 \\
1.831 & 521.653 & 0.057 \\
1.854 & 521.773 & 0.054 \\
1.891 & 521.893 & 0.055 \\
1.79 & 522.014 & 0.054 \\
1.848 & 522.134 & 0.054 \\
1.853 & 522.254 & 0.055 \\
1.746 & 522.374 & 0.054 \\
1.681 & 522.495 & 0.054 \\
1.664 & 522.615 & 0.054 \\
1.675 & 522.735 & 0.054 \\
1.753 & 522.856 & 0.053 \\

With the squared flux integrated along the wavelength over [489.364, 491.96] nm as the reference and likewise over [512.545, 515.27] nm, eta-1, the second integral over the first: 0.89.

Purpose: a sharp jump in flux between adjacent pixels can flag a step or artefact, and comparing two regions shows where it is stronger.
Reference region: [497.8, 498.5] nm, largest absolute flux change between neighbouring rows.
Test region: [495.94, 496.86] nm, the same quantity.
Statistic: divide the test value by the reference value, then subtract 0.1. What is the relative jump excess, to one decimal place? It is 9.6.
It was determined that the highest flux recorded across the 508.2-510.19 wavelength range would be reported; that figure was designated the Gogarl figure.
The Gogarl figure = 1.987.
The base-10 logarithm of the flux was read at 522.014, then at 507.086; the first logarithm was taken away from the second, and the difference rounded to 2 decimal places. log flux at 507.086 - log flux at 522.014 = 0.05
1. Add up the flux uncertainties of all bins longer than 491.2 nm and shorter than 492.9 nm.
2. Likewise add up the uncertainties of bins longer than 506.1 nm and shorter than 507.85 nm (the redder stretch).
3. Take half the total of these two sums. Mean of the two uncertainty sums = 0.91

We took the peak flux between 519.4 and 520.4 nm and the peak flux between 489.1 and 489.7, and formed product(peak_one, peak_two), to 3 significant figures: 3.99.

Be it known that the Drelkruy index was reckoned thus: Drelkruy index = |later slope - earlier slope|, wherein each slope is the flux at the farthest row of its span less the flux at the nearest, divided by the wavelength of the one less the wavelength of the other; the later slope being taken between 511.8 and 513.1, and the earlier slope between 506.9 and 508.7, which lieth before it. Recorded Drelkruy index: 0.15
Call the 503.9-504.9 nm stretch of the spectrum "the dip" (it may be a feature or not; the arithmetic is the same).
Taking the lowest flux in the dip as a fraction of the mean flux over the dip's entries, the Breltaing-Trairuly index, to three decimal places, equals 0.905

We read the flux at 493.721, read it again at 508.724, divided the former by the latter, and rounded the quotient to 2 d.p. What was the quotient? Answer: 1.07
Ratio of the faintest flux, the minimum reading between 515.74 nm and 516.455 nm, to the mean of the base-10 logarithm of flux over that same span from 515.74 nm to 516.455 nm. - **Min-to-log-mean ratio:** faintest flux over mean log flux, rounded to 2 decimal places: 6.63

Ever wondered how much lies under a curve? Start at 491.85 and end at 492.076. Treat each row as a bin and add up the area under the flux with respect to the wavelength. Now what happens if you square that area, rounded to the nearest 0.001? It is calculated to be 0.184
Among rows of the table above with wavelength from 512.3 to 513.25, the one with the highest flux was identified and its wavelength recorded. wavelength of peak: 512.958 nm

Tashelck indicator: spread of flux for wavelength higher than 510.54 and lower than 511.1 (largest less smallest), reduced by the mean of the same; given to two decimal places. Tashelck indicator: -1.80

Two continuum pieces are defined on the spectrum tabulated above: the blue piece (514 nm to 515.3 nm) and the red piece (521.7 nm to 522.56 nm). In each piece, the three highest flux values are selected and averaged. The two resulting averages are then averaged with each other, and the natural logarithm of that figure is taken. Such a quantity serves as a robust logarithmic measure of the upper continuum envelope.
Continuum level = 0.63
